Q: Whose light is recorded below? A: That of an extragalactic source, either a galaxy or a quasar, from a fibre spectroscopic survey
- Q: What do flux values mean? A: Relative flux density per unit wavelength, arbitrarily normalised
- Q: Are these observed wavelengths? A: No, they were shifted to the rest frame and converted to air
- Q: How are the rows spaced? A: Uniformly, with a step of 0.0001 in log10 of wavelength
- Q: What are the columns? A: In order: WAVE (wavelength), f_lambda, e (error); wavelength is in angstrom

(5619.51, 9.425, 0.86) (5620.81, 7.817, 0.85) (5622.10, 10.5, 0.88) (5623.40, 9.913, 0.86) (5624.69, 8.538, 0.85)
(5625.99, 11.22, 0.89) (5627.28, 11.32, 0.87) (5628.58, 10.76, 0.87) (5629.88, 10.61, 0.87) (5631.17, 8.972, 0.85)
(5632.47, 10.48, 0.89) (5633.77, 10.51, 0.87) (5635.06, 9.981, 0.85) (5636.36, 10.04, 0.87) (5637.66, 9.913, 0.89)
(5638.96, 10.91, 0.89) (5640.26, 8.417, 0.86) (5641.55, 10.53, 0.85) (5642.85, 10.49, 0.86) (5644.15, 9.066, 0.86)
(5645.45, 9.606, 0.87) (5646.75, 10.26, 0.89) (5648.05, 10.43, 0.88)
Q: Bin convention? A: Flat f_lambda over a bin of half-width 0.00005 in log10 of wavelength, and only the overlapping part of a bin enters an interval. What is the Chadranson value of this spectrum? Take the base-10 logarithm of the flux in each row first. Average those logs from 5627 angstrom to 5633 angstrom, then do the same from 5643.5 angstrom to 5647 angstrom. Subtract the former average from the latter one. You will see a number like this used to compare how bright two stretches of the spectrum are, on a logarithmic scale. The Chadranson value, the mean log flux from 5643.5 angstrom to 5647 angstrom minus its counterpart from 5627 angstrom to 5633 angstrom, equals -0.033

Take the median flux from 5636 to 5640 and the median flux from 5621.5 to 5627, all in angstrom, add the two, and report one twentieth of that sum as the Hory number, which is 1.01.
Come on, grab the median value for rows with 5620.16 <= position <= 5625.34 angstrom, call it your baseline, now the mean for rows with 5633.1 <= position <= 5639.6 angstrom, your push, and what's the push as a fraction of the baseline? 1.11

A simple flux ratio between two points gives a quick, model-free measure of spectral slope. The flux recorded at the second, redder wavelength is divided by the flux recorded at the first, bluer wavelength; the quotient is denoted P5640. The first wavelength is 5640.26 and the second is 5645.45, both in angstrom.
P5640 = 1.14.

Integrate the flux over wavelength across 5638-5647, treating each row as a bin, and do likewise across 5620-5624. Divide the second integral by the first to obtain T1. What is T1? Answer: 0.4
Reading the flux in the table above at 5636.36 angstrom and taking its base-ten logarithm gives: 1.00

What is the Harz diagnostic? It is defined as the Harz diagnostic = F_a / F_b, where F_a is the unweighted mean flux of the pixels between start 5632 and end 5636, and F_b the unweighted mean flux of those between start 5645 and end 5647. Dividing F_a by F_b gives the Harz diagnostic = 1.04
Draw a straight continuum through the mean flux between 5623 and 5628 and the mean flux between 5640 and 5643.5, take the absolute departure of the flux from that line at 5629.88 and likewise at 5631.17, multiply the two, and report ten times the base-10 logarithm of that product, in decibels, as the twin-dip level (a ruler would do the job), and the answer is -3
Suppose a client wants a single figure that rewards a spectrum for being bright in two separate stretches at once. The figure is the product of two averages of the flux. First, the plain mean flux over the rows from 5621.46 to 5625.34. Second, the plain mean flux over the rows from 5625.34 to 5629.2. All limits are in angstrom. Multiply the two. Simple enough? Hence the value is 107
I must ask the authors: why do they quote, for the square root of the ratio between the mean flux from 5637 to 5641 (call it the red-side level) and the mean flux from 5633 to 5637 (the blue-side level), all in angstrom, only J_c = 0.98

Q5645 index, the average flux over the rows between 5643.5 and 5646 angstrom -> 9.3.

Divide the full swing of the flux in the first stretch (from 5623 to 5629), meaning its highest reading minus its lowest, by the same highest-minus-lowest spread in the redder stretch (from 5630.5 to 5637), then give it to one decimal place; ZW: 1.8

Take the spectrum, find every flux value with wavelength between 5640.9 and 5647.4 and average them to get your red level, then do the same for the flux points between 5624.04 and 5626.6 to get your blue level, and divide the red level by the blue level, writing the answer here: 1.01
